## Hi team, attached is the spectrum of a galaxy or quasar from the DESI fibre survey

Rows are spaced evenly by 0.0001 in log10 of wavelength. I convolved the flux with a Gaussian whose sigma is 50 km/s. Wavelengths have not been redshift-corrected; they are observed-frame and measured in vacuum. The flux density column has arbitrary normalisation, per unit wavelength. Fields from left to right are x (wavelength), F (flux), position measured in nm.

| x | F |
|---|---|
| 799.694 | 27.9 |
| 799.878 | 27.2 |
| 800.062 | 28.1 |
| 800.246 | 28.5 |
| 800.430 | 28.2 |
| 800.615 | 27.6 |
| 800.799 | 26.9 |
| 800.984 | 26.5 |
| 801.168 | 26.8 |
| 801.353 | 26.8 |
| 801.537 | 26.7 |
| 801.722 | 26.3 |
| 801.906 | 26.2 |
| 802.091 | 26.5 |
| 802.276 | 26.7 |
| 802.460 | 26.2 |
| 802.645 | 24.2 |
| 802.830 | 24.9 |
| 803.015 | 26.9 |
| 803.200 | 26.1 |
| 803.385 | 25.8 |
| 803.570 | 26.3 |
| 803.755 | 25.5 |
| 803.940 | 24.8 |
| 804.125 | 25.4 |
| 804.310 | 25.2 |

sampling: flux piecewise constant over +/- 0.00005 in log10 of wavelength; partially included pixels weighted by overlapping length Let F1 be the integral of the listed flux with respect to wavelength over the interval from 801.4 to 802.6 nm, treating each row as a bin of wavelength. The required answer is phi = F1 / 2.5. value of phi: 12.7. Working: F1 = 31.6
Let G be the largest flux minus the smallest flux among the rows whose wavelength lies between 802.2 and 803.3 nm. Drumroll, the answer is 2.70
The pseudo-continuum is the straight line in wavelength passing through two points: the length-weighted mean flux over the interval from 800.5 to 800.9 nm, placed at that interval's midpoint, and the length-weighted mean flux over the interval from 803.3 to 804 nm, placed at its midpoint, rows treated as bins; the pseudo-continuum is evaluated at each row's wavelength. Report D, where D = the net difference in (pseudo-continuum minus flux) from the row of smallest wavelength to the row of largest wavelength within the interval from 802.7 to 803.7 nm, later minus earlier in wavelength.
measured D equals -1.8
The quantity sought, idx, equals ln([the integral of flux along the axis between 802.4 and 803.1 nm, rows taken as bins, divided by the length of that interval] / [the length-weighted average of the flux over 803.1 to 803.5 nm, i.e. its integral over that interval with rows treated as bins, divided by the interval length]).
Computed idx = -0.019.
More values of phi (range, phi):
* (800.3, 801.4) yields 12.0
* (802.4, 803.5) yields 11.3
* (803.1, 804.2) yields 11.3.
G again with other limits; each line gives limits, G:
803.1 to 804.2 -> 1.50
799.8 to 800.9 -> 1.60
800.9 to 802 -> 0.60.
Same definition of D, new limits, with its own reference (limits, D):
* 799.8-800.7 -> -0.8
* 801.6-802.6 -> -0.3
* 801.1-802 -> 0.2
